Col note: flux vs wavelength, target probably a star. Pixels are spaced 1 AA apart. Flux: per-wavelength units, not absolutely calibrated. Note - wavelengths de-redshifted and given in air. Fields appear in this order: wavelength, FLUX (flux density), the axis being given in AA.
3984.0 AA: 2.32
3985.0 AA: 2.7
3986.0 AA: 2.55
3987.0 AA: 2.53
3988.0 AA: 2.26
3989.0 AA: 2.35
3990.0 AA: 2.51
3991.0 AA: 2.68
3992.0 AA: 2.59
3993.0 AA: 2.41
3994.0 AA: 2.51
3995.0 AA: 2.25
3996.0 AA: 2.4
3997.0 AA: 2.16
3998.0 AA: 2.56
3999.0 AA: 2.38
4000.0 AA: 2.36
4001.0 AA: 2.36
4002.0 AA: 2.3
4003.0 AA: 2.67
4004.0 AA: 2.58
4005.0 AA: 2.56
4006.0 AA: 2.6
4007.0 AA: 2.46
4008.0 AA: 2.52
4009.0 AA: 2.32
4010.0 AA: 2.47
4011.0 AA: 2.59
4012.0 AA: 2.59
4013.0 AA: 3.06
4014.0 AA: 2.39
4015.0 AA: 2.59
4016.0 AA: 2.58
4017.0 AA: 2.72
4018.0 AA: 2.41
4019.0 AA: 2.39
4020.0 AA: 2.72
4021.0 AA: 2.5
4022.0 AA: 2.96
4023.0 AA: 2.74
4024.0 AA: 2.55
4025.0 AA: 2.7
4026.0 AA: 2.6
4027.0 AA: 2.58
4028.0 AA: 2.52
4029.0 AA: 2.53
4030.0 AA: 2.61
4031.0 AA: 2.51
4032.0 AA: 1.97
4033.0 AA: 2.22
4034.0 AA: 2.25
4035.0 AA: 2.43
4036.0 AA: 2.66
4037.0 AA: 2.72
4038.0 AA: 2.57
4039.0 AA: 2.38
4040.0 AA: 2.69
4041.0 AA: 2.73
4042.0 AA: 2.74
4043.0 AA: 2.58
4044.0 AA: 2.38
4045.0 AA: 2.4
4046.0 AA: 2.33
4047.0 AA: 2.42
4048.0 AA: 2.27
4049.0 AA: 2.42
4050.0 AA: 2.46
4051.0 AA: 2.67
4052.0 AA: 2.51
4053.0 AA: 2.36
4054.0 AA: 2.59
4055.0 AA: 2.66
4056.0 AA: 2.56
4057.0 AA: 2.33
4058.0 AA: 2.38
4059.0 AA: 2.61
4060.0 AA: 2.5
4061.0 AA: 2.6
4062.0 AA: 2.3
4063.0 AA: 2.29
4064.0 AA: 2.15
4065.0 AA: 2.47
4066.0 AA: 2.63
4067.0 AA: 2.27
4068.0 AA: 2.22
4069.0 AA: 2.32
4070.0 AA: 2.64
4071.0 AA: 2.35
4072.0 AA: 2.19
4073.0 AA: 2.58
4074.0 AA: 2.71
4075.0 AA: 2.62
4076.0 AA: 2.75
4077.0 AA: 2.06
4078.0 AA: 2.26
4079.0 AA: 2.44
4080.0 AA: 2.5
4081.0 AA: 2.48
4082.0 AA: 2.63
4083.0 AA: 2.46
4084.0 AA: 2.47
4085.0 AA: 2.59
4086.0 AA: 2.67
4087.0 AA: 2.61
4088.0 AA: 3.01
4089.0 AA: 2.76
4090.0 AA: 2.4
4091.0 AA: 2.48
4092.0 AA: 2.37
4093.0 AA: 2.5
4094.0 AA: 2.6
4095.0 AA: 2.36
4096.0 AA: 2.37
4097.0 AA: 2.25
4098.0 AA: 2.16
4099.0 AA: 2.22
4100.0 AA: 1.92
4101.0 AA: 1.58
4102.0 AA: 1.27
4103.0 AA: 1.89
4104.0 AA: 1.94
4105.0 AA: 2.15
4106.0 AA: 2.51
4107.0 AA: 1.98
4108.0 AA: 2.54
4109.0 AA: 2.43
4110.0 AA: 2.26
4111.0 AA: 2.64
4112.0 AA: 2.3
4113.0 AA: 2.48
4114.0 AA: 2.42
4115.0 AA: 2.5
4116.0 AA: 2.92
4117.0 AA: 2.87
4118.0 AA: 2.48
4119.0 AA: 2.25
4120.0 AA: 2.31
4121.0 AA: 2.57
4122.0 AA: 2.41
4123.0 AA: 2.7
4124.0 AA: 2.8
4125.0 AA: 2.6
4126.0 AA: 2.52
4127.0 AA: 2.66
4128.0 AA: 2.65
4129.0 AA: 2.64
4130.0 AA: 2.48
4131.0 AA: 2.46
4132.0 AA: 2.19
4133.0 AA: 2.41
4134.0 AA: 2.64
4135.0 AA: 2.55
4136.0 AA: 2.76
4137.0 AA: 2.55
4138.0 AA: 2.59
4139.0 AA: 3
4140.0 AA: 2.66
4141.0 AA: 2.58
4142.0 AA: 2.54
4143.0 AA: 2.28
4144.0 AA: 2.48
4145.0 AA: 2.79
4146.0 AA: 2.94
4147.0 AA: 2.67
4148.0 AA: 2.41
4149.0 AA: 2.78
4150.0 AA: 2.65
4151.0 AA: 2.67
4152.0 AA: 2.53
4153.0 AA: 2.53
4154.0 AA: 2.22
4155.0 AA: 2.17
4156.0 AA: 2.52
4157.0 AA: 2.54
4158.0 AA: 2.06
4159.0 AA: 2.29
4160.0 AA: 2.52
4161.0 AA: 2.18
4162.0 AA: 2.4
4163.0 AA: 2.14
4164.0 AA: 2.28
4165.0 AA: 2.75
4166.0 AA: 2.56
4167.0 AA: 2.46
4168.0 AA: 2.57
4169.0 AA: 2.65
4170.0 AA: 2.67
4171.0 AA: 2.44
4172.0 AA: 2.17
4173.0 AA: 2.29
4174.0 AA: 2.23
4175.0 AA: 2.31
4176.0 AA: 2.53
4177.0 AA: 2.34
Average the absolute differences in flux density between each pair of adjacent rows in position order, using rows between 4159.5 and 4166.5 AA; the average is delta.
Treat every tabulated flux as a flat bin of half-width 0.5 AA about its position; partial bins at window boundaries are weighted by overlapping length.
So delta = 0.27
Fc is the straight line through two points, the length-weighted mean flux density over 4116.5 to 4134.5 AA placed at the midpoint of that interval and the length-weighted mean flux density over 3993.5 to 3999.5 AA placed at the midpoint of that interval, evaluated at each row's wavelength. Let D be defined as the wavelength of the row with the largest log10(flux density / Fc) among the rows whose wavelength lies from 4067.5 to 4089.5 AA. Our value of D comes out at 4088.0 AA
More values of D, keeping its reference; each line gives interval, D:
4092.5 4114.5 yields 4111.0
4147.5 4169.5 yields 4149.0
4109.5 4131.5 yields 4116.0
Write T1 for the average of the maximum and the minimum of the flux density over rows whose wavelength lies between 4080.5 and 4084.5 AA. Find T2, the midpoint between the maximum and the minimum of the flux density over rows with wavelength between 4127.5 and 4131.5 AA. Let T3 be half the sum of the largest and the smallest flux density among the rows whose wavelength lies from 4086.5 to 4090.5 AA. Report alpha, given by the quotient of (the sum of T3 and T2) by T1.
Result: 2.067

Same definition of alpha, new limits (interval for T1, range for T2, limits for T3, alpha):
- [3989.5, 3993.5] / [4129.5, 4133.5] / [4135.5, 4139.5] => 2.008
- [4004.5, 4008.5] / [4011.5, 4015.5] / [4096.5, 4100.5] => 1.901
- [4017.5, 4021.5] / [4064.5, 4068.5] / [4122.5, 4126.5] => 1.990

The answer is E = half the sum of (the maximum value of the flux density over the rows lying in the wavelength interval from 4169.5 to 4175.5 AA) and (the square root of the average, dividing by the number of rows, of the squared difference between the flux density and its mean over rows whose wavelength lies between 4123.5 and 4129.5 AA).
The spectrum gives 1.377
